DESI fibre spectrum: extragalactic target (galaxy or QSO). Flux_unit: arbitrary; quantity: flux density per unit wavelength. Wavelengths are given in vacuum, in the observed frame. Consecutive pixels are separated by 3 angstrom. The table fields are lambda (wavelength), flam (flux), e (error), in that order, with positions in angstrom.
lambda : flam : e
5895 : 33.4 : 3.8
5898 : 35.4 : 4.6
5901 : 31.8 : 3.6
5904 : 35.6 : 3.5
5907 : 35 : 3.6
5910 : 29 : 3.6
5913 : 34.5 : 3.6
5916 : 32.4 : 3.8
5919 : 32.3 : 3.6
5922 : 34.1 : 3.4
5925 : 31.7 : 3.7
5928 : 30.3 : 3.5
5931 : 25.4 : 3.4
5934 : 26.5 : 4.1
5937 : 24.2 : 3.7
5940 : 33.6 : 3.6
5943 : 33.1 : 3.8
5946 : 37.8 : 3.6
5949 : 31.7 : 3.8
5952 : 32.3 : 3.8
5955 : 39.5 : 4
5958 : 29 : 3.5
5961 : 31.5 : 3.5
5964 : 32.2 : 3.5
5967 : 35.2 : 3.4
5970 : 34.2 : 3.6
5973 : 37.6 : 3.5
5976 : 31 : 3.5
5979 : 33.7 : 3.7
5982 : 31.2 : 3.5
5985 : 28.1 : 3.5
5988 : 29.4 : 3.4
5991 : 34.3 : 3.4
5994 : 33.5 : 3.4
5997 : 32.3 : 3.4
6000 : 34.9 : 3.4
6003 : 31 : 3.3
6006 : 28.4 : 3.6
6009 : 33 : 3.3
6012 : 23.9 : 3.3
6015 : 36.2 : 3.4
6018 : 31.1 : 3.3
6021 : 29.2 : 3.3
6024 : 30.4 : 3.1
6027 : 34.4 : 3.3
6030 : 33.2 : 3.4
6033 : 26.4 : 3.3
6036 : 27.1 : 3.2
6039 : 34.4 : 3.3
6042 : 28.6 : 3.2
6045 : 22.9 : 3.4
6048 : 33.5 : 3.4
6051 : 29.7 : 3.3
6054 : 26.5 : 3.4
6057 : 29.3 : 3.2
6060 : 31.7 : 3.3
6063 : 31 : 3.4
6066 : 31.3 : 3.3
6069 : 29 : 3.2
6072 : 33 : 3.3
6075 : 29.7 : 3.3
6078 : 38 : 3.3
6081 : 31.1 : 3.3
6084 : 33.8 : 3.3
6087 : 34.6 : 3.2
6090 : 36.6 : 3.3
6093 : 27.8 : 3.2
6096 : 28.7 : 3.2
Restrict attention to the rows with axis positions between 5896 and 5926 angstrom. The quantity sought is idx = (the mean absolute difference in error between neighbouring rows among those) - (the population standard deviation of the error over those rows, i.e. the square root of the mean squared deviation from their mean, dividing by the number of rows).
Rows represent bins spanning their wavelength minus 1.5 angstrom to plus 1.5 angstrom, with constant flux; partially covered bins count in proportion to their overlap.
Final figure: -0.08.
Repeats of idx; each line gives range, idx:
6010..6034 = 0.03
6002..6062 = 0.02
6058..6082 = 0.01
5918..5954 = 0.05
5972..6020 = -0.02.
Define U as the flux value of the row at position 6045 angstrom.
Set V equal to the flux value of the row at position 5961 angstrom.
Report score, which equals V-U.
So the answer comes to 8.6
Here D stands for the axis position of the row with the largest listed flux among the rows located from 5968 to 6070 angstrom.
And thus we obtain 5973 angstrom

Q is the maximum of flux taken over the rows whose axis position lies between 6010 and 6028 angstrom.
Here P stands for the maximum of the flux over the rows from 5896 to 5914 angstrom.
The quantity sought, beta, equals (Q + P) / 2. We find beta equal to 35.9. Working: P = 35.6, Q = 36.2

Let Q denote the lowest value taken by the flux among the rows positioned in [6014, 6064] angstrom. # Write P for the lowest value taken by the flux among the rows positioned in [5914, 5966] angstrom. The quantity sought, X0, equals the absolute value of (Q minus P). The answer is 1.3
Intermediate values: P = 24.2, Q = 22.9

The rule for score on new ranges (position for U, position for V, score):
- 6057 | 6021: -0.1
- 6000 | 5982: -3.7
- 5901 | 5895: 1.6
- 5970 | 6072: -1.2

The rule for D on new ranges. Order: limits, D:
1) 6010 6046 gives 6015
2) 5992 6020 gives 6015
